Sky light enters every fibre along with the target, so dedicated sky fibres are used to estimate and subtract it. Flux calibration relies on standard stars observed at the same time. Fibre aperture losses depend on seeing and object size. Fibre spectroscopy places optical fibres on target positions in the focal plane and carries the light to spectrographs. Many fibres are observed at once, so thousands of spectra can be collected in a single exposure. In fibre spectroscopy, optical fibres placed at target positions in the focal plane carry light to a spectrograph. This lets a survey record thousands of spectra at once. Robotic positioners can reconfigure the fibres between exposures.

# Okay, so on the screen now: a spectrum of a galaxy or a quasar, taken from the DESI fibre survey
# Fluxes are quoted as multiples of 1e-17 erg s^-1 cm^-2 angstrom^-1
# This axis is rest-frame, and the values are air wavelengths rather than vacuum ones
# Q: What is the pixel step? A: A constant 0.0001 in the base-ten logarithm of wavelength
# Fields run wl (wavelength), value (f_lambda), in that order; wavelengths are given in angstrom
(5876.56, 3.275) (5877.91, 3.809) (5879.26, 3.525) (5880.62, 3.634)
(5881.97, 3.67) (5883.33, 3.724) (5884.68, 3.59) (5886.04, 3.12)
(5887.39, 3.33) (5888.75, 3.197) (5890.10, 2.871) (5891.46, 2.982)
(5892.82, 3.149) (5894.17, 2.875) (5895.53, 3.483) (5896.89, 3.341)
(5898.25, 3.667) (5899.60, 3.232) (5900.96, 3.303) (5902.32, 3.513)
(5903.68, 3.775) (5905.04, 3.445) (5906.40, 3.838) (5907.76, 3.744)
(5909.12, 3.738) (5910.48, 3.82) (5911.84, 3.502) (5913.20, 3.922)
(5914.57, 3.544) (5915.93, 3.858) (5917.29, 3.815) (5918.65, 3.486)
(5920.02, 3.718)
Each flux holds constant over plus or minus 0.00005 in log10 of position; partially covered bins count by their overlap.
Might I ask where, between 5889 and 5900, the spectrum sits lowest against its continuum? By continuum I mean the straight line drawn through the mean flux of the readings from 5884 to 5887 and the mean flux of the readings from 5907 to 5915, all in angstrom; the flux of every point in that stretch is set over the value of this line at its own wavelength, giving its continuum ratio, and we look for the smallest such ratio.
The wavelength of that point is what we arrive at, 5894.17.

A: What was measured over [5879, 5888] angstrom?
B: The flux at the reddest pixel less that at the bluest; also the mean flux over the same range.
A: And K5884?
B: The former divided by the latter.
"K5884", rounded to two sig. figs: -0.056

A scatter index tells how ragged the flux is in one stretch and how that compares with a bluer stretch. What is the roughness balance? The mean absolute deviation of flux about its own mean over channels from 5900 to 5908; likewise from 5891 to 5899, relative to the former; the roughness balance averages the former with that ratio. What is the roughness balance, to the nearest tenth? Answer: 0.8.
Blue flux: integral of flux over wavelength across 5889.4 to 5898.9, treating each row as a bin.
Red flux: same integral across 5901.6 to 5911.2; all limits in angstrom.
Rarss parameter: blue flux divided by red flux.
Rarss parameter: 0.86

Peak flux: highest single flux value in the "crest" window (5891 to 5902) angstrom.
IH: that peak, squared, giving 13.4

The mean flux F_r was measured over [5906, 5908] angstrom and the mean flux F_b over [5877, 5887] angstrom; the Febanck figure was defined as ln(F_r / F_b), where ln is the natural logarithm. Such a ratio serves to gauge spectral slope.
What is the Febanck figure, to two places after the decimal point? 0.06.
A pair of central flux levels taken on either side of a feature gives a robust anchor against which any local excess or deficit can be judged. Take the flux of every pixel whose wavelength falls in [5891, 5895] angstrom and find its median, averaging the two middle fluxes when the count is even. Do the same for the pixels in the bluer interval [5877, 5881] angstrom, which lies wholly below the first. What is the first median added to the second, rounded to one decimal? 6.6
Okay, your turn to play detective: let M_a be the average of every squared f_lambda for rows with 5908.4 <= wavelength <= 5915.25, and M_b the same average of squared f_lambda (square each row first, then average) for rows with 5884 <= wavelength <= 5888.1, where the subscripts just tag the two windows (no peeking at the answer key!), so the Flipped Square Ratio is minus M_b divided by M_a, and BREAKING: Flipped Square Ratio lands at -0.82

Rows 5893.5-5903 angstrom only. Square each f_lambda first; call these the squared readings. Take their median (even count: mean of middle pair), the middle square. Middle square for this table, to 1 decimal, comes 11.2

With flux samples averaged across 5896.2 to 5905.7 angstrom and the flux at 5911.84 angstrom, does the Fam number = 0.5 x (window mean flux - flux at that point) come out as -0.02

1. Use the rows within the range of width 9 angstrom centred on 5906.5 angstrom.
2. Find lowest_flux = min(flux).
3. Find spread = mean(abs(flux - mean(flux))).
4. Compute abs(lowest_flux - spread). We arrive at 3.3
